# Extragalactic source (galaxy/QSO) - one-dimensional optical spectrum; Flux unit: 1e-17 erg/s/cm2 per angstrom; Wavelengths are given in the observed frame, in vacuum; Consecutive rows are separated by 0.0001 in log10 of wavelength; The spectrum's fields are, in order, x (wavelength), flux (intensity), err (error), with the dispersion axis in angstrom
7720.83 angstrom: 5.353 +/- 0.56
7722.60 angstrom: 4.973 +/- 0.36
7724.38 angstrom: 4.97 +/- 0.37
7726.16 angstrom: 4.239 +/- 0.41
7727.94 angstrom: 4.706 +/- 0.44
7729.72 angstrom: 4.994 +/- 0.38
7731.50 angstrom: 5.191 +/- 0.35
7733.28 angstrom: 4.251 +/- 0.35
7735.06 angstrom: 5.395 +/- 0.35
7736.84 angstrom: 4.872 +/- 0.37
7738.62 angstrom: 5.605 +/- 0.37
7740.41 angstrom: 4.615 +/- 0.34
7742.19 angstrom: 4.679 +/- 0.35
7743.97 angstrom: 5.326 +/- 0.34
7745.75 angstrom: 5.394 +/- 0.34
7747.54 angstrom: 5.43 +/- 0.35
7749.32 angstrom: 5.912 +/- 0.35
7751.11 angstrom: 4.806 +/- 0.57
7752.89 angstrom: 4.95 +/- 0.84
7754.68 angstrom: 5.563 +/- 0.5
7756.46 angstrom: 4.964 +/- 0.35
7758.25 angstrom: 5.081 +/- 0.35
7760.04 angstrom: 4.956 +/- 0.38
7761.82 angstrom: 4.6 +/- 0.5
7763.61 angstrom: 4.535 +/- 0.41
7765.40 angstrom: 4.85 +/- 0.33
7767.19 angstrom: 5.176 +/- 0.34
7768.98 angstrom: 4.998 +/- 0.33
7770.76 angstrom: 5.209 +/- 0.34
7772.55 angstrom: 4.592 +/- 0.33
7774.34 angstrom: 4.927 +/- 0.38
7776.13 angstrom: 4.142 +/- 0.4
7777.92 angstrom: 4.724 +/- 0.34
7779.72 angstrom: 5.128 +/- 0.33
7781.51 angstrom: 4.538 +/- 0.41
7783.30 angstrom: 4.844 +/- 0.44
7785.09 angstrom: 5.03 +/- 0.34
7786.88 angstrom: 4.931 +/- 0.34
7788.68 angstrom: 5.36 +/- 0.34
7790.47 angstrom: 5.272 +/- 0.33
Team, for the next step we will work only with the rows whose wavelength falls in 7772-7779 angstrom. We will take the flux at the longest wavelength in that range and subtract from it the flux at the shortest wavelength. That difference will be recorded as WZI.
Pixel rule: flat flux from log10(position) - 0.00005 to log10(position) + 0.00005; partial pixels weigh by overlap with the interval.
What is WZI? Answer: 0.13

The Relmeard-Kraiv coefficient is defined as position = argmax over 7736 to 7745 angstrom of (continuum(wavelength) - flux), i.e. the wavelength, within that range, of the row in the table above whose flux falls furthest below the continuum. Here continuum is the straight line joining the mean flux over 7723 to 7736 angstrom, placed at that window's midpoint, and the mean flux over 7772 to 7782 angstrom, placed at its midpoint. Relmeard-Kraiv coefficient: 7740.41 angstrom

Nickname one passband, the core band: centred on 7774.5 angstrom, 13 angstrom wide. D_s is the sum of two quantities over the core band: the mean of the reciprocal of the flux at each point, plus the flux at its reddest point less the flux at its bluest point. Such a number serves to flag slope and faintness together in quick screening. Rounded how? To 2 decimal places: 0.34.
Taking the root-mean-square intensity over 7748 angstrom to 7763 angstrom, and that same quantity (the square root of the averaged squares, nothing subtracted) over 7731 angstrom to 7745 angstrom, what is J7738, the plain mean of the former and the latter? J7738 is 5.06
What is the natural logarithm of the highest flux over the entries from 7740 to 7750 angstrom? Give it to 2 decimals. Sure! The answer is 1.78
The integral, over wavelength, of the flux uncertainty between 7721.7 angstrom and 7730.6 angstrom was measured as 3.49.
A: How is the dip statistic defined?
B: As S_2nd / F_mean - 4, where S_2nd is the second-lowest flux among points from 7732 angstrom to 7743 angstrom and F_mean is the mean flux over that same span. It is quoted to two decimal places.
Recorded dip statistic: -3.06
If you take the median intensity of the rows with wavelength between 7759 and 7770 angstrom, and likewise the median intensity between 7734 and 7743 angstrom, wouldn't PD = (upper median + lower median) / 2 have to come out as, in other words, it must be 4.89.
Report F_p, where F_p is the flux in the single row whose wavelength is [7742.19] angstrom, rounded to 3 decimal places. 4.679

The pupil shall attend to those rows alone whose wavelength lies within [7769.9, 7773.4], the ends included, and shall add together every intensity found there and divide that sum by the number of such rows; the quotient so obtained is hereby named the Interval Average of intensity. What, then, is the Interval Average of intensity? 4.90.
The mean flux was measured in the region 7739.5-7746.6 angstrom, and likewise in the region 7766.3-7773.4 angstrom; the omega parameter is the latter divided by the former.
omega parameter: 1.00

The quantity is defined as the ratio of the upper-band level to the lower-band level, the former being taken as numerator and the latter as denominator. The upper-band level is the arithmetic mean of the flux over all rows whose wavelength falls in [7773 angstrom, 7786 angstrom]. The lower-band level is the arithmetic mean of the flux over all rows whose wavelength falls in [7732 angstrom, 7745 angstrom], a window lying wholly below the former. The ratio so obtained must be 0.96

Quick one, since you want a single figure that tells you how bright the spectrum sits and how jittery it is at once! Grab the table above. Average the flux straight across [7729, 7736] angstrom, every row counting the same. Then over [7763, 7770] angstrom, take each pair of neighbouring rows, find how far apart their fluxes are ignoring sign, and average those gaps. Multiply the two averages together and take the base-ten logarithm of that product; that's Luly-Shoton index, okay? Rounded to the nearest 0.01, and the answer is 0.13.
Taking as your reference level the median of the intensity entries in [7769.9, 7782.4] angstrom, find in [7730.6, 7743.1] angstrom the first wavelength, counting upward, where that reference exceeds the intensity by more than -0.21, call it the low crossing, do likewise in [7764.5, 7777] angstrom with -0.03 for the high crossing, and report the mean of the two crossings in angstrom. 7752.9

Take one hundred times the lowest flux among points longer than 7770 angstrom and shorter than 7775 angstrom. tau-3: 459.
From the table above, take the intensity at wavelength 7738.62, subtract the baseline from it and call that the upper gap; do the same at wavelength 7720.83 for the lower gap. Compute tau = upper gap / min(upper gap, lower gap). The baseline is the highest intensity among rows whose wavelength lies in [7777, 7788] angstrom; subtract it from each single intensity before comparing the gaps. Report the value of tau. 2.1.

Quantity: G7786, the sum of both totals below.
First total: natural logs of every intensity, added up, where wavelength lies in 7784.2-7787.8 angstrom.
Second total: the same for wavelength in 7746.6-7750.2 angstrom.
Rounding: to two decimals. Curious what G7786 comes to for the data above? 6.68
